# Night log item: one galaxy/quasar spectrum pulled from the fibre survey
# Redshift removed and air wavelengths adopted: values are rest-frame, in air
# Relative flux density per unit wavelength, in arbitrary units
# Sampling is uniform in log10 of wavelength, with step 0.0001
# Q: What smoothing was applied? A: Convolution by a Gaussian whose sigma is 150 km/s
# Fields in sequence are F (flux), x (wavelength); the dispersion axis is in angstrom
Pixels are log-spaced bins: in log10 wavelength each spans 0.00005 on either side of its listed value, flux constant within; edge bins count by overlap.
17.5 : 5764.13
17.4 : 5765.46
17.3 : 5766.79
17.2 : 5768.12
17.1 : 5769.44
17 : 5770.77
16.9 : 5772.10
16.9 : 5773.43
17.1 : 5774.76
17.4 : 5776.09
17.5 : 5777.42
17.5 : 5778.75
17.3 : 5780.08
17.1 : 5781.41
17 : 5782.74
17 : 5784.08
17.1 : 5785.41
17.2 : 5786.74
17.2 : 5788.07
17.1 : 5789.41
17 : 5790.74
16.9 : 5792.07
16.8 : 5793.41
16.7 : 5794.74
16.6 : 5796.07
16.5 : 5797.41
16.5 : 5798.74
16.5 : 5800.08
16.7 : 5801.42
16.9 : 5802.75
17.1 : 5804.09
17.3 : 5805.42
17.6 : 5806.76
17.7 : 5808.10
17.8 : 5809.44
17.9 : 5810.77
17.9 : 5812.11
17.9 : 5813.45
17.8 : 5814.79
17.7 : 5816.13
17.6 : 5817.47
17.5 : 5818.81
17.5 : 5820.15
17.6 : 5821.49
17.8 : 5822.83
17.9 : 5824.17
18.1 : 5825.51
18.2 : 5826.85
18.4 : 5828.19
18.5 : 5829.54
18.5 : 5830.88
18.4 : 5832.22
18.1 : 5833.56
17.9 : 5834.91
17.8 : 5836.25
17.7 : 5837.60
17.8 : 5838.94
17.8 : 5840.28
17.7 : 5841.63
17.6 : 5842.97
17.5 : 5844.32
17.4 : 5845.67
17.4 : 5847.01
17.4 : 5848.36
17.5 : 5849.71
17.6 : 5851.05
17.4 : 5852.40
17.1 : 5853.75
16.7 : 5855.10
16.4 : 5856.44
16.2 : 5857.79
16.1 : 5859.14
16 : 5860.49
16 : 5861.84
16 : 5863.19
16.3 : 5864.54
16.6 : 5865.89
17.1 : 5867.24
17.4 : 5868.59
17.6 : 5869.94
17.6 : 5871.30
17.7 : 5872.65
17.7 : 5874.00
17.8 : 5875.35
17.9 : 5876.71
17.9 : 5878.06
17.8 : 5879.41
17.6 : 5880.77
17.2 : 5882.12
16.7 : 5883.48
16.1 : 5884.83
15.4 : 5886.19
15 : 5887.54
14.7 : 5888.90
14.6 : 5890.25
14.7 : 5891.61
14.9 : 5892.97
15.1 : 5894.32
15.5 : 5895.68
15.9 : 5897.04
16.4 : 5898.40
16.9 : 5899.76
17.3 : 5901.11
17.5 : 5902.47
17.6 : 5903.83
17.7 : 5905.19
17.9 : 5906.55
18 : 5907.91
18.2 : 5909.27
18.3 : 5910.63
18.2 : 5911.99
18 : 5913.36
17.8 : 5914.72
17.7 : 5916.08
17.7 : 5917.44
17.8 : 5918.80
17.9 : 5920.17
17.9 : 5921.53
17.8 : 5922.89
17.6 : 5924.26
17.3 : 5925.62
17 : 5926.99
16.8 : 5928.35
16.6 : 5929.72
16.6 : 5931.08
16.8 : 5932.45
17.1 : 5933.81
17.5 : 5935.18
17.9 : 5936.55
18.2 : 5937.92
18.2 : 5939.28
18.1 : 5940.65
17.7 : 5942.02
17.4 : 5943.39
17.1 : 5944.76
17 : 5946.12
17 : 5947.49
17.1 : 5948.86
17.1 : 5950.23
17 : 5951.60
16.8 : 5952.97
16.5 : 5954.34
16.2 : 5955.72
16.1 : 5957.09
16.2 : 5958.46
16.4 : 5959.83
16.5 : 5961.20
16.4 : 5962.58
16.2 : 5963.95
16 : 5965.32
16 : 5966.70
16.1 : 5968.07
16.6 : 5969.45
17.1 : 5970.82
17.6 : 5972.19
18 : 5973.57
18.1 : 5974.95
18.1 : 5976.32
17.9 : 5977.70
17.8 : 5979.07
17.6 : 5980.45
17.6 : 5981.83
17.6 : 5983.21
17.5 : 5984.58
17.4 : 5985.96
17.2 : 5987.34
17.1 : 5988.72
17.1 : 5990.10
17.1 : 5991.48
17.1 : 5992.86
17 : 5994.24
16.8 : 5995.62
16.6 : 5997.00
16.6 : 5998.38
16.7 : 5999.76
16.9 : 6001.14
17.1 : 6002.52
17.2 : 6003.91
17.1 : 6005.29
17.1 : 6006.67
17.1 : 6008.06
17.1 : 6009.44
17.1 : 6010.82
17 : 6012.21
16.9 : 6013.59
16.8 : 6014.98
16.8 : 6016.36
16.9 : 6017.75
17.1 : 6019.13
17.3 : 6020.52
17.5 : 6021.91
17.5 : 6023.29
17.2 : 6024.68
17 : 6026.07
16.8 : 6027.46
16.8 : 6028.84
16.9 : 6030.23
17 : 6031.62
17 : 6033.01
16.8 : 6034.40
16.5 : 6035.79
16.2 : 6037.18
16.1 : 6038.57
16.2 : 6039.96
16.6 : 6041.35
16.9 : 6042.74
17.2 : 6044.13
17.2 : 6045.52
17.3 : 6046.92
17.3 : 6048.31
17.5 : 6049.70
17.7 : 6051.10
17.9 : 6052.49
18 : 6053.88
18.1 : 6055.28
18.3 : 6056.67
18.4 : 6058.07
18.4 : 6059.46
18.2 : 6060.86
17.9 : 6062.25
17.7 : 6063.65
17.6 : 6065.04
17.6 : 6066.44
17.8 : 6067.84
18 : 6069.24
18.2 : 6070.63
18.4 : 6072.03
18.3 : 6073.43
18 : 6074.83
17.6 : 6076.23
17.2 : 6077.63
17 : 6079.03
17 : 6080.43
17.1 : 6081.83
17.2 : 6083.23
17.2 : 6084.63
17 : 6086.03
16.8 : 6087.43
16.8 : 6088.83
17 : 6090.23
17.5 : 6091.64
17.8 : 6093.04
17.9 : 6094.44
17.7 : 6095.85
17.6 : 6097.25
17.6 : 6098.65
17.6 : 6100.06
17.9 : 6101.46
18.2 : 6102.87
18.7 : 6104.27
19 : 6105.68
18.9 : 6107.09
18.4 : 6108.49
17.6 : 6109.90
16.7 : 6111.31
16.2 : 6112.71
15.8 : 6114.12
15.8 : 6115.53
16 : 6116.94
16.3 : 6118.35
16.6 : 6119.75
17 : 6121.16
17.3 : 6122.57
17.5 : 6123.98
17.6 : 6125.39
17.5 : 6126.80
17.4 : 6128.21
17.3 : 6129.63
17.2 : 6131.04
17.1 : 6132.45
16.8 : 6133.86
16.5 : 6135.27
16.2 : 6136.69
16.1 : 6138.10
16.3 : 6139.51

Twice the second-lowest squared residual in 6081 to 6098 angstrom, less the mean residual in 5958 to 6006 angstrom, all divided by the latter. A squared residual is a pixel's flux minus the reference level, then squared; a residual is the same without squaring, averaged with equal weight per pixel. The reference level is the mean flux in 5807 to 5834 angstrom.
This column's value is -1.0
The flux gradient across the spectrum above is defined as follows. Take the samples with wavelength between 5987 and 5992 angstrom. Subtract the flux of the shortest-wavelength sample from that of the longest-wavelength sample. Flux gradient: -0.10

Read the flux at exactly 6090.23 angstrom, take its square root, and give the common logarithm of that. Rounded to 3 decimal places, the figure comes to 0.615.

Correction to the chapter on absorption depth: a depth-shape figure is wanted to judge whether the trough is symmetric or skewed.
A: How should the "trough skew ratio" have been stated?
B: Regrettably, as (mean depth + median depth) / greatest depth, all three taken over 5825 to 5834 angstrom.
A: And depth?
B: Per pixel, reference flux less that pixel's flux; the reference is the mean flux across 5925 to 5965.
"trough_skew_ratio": 2.5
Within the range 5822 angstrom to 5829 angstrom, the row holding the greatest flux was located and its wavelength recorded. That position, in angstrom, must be 5828.19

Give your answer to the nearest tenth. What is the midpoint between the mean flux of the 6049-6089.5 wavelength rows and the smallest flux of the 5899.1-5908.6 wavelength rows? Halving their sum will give 17.3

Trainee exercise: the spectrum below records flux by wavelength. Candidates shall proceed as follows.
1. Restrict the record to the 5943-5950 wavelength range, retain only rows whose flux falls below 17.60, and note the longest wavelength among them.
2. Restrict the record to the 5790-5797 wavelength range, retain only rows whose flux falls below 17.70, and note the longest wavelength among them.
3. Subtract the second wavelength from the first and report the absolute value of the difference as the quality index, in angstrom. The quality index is 152.8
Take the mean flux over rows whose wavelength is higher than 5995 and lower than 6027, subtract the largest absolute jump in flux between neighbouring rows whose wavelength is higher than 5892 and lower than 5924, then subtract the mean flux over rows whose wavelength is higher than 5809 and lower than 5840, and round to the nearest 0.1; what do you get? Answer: -1.4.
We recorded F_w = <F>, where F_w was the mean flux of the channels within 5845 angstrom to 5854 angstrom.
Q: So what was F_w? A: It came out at 17.4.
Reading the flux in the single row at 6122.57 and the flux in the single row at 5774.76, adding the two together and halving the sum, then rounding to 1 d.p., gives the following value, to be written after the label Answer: 17.2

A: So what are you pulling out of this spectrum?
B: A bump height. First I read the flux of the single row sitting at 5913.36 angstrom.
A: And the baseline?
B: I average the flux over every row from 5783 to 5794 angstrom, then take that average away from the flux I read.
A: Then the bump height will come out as 1.0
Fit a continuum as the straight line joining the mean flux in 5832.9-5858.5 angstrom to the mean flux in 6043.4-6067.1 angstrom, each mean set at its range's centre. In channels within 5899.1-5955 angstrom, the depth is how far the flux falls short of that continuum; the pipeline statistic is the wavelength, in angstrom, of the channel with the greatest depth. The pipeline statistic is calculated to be 5954.34 angstrom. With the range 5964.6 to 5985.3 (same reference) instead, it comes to 5966.70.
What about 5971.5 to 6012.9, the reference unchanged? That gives 5998.38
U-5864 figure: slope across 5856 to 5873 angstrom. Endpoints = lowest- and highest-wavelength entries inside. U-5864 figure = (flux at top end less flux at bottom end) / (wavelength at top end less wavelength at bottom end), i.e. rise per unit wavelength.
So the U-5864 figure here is 0.08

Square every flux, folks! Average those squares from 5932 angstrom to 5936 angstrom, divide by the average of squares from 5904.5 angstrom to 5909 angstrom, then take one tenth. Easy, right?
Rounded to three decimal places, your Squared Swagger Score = 0.092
